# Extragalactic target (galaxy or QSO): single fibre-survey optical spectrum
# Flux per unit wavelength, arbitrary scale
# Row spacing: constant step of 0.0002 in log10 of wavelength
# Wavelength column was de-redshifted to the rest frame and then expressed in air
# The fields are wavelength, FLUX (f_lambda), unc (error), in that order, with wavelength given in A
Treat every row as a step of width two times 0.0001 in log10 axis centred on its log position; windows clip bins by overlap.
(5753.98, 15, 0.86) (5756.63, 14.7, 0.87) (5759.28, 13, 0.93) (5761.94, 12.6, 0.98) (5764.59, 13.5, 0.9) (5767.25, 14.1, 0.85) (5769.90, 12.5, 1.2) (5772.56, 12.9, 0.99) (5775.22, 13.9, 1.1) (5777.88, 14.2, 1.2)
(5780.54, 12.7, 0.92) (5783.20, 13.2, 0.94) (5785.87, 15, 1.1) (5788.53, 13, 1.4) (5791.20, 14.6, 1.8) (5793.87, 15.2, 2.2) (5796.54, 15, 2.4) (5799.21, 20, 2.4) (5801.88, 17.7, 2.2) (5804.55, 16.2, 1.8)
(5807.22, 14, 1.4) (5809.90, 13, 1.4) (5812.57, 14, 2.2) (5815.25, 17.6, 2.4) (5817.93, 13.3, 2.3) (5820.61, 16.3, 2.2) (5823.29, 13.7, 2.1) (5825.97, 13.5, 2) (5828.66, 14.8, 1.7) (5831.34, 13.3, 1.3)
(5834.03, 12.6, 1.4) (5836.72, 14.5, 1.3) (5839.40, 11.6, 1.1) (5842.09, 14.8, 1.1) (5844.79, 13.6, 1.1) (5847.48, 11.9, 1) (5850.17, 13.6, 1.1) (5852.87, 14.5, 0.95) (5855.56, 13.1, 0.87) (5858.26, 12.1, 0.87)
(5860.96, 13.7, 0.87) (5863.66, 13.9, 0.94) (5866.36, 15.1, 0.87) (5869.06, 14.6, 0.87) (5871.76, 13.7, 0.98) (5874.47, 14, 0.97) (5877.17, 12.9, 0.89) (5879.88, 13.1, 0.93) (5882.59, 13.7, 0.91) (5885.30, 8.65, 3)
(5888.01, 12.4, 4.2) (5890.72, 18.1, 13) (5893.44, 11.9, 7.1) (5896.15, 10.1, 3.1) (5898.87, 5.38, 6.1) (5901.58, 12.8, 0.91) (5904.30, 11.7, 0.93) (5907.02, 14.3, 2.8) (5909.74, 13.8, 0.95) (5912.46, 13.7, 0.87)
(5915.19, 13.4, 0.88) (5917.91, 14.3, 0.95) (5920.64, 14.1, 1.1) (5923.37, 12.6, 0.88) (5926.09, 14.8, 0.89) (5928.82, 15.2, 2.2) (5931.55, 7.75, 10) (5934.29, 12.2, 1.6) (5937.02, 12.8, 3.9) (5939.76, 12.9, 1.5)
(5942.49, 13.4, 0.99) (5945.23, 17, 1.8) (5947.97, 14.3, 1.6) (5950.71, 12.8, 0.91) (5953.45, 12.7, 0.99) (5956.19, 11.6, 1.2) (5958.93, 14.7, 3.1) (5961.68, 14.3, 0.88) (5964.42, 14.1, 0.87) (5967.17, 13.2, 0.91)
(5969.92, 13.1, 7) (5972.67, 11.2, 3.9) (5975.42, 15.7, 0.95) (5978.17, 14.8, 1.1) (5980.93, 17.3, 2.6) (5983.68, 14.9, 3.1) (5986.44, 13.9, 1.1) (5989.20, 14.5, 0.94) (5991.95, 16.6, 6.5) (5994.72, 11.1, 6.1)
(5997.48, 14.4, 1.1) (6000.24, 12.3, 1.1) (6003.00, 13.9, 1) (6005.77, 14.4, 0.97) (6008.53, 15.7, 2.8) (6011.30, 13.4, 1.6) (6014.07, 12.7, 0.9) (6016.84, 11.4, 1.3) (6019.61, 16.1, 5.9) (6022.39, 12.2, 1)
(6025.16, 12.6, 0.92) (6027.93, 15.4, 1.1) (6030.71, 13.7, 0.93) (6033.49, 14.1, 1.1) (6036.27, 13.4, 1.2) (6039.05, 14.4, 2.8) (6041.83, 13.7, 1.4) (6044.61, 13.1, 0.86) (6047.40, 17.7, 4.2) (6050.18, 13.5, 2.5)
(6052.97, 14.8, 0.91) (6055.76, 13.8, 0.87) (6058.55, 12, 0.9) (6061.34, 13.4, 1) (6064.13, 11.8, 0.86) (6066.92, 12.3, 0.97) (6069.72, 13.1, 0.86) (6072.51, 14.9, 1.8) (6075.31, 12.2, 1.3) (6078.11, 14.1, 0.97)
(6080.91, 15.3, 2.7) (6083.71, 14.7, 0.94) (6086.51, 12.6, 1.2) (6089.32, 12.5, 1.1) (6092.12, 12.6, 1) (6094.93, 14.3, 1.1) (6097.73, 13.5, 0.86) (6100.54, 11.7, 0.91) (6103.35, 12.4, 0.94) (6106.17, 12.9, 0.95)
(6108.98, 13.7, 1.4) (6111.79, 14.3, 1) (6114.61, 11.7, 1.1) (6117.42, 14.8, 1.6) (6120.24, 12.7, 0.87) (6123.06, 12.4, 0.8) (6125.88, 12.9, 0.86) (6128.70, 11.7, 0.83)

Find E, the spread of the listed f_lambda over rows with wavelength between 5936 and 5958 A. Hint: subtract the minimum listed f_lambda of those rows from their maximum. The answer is 5.4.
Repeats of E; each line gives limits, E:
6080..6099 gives 2.8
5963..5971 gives 1.0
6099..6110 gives 2.0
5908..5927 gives 2.2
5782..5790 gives 2.0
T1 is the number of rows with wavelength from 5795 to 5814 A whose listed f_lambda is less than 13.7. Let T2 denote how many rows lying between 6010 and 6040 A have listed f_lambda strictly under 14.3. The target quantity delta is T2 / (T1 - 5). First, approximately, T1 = 1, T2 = 8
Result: -2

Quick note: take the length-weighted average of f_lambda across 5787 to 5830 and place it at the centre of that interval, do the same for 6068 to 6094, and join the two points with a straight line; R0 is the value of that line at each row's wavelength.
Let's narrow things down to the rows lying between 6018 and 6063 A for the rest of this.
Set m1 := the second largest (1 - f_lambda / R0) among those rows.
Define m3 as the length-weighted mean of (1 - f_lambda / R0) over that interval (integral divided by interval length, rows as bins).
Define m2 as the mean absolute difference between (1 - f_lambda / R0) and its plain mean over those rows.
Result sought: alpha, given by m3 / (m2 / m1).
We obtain -0.02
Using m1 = 0.122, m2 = 0.076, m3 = -0.01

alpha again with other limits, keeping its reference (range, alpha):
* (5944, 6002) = 0.02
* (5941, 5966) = 0.04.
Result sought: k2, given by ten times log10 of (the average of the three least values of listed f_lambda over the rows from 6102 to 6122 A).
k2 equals 10.9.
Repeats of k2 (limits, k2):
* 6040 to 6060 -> 11.1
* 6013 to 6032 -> 10.8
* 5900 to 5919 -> 11.0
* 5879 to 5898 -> 10.1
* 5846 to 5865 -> 10.9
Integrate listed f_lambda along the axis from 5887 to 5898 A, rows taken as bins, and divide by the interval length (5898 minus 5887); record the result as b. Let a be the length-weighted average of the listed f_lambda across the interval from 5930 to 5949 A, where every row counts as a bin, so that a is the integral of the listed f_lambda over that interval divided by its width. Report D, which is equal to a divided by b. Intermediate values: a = 12.9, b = 12.8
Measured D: 1.01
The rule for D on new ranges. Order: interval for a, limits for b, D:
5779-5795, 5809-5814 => 1.02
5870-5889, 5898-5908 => 1.13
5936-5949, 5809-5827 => 0.97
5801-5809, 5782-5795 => 1.11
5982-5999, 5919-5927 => 1.03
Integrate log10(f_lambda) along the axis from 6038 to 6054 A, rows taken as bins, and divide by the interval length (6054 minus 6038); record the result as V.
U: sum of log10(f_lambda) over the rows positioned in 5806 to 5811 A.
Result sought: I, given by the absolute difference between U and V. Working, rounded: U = 2.3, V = 1.160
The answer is 1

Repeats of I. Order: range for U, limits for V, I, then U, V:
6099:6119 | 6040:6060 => 7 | 7.8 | 1.146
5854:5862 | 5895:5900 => 2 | 3.3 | 0.867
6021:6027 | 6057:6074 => 1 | 2.2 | 1.110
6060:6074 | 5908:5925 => 4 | 5.6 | 1.136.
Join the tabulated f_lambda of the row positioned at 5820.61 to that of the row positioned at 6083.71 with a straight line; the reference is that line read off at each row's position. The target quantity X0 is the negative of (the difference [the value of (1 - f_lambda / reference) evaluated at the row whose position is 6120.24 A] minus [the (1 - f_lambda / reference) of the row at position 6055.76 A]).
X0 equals -0.05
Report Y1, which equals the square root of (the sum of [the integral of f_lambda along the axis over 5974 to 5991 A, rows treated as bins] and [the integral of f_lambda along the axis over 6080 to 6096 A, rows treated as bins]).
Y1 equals 21.8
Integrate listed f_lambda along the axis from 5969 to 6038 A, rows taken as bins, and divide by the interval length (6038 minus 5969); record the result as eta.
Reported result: 14.0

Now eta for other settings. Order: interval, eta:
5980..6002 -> 14.3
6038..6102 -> 13.6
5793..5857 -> 14.5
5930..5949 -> 12.9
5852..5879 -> 13.7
